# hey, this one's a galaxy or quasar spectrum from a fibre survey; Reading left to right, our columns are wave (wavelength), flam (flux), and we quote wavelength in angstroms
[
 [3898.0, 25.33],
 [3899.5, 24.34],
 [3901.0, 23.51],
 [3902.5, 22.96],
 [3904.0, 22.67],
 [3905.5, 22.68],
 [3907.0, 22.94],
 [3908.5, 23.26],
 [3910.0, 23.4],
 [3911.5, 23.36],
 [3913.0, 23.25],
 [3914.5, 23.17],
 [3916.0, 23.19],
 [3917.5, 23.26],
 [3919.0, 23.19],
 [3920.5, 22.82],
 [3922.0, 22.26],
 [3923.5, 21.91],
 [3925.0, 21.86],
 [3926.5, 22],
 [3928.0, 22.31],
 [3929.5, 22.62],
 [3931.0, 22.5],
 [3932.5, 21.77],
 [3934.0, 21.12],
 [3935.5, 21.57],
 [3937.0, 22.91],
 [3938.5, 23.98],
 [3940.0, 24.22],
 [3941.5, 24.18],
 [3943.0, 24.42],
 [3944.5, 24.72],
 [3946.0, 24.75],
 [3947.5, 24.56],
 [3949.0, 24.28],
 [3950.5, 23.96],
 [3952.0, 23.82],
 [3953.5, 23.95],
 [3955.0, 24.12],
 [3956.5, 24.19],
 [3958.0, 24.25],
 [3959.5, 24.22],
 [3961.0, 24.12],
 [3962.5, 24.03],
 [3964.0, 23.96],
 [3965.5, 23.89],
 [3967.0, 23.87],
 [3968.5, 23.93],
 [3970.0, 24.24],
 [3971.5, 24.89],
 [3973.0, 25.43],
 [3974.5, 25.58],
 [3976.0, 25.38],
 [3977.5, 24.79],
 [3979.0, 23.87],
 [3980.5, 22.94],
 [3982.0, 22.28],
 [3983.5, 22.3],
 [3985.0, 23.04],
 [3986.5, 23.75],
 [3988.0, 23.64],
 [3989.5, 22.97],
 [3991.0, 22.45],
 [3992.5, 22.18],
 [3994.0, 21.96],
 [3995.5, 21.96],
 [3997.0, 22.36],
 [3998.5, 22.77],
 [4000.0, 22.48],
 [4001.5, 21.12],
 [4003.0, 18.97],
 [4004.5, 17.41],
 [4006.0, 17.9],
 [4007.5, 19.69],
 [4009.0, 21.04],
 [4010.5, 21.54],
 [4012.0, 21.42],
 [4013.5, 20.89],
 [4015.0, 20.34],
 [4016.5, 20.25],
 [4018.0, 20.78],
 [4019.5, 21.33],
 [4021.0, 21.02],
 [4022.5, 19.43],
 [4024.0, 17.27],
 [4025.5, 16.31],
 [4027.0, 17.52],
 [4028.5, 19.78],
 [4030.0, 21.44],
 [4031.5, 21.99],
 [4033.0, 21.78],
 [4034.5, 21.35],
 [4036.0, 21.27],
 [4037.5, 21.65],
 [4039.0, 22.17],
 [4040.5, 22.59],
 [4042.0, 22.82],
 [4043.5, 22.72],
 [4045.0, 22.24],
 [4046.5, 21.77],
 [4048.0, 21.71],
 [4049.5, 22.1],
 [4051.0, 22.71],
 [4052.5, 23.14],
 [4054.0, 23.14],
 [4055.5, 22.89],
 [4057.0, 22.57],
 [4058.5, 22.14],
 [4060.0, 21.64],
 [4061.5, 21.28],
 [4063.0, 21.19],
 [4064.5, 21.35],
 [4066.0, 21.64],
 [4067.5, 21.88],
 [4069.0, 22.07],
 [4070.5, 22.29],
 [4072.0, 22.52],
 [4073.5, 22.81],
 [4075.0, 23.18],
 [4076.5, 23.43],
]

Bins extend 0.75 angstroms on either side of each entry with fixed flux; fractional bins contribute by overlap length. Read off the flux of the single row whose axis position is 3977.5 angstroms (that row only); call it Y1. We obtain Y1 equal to 24.79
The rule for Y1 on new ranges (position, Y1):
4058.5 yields 22.14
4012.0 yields 21.42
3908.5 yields 23.26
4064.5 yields 21.35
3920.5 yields 22.82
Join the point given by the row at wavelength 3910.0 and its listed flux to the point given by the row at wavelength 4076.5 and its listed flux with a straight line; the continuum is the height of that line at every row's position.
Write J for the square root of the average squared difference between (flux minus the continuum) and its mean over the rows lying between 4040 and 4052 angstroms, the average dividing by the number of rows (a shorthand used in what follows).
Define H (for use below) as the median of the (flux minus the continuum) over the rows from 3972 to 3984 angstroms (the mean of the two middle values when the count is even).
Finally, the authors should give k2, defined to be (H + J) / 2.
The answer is 0.67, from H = 0.9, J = 0.41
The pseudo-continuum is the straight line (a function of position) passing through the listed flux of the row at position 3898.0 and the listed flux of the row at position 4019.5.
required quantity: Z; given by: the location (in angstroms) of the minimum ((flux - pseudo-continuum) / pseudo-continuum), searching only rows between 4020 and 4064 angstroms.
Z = 4025.5 angstroms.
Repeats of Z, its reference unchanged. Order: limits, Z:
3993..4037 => 4025.5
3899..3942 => 3934.0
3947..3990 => 3982.0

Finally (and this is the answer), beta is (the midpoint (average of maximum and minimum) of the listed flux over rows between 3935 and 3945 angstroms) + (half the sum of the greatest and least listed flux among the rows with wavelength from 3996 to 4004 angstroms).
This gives 44.0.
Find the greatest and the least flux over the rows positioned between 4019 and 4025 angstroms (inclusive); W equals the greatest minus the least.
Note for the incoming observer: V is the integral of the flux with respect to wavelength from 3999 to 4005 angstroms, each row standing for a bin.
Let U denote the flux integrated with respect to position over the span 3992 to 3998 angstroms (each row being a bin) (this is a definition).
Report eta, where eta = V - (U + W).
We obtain -16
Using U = 133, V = 121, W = 4.06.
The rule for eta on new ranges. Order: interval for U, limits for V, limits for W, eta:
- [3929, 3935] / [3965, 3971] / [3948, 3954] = 12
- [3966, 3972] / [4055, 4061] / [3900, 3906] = -13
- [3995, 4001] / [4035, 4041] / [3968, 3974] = -4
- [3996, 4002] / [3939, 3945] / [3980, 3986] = 12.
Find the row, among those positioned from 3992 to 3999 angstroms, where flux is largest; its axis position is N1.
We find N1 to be 3998.5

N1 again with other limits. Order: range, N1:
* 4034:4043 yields 4042.0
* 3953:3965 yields 3958.0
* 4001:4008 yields 4001.5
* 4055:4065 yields 4055.5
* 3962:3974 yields 3973.0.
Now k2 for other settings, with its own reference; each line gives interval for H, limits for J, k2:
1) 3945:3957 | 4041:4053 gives 0.62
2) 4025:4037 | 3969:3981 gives -0.63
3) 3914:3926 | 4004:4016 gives 0.54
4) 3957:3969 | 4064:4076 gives 0.58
